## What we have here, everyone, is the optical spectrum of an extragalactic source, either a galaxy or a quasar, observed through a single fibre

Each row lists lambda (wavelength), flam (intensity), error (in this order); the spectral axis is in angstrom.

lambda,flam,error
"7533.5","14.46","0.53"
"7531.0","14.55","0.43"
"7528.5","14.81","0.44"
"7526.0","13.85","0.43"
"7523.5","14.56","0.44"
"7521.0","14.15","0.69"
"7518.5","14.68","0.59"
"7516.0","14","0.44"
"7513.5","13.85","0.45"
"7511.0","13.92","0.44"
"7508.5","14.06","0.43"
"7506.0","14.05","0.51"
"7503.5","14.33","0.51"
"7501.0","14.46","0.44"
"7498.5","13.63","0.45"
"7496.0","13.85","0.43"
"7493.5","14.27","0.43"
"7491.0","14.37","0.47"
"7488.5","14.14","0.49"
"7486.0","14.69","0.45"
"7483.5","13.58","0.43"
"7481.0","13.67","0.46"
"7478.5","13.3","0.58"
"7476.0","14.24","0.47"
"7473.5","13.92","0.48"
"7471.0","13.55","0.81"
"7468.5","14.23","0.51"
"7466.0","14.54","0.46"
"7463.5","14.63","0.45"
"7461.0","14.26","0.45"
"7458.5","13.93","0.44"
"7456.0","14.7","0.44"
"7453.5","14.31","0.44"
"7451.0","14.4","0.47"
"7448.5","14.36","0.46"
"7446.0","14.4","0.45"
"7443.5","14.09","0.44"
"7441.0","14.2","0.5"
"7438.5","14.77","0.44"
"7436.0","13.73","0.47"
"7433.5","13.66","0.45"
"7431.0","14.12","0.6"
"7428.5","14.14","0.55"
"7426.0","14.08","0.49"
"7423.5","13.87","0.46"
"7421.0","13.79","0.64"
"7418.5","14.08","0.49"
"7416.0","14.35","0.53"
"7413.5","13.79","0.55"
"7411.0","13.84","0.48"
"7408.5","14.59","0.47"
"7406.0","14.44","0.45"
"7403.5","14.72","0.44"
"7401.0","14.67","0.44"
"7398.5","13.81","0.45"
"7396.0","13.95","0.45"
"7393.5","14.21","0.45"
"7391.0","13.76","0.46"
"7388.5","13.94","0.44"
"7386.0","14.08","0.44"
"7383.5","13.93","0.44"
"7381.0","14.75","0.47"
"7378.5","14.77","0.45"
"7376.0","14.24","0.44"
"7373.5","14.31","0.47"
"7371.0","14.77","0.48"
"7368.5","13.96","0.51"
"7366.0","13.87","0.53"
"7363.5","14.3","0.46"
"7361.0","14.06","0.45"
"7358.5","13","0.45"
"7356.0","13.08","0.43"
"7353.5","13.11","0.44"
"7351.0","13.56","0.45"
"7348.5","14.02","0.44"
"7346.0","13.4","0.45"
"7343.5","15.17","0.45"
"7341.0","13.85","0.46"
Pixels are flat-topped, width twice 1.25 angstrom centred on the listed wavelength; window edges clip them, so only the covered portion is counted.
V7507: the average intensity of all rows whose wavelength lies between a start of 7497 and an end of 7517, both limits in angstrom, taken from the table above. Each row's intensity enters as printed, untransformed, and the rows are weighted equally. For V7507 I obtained 14.0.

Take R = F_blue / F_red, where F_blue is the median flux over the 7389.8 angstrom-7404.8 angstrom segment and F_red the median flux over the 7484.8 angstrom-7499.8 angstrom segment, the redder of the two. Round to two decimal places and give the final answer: 0.99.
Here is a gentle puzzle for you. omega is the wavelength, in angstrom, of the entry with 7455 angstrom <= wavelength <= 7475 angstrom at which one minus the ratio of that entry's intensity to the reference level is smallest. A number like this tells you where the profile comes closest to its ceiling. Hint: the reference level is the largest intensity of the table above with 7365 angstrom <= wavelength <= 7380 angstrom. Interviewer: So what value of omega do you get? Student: 7456.0 angstrom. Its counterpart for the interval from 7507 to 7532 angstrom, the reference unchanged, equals 7528.5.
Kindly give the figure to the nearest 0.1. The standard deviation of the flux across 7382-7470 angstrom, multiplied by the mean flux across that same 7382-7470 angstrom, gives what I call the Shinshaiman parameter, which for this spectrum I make 4.5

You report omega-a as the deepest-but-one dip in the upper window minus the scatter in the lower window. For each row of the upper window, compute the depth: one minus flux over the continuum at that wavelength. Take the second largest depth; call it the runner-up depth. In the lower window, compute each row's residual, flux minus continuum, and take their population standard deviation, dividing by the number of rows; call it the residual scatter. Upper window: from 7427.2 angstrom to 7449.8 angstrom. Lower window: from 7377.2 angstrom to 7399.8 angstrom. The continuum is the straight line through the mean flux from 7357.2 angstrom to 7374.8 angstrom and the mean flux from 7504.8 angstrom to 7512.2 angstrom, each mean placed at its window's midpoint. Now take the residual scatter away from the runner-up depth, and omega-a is -0.336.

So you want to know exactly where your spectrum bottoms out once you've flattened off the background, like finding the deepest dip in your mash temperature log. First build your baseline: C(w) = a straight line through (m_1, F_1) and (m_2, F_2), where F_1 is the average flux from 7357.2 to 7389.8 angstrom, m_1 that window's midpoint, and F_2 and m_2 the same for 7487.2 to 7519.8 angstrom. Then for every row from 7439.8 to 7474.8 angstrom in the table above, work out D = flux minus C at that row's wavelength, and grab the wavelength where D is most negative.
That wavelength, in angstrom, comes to 7471.0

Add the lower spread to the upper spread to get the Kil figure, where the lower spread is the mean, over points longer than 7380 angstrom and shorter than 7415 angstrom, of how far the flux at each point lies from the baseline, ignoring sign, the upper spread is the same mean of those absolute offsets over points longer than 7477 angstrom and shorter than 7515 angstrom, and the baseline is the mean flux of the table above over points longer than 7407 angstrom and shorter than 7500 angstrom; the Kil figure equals 0.63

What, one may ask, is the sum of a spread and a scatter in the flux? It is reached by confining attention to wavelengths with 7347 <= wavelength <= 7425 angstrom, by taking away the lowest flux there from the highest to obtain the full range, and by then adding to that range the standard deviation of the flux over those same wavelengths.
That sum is 2.2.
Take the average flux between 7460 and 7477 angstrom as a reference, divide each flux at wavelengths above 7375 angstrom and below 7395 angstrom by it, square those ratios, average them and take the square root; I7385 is 1.00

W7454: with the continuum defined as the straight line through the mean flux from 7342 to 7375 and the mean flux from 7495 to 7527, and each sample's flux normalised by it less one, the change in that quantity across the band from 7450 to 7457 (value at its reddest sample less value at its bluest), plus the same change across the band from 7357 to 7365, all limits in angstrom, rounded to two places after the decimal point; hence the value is 0.11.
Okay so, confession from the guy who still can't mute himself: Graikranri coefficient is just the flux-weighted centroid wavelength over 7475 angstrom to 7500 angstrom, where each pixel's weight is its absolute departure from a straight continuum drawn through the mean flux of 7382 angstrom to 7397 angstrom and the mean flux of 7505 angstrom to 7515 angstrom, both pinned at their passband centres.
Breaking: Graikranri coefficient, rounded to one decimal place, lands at 7486.0 angstrom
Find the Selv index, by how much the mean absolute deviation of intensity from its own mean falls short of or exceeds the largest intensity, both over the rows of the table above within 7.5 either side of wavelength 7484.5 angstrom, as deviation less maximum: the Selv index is -14.2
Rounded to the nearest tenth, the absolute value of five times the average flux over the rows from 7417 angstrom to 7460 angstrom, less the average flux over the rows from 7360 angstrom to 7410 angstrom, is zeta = 56.5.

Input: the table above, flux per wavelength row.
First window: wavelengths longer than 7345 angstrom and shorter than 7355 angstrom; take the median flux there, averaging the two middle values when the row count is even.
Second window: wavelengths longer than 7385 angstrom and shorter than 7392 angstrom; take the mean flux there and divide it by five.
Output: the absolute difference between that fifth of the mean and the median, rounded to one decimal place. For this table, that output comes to 10.7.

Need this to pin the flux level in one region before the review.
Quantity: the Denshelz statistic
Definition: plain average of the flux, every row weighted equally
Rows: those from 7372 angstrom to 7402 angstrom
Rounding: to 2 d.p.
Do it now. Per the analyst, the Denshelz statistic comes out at 14.20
